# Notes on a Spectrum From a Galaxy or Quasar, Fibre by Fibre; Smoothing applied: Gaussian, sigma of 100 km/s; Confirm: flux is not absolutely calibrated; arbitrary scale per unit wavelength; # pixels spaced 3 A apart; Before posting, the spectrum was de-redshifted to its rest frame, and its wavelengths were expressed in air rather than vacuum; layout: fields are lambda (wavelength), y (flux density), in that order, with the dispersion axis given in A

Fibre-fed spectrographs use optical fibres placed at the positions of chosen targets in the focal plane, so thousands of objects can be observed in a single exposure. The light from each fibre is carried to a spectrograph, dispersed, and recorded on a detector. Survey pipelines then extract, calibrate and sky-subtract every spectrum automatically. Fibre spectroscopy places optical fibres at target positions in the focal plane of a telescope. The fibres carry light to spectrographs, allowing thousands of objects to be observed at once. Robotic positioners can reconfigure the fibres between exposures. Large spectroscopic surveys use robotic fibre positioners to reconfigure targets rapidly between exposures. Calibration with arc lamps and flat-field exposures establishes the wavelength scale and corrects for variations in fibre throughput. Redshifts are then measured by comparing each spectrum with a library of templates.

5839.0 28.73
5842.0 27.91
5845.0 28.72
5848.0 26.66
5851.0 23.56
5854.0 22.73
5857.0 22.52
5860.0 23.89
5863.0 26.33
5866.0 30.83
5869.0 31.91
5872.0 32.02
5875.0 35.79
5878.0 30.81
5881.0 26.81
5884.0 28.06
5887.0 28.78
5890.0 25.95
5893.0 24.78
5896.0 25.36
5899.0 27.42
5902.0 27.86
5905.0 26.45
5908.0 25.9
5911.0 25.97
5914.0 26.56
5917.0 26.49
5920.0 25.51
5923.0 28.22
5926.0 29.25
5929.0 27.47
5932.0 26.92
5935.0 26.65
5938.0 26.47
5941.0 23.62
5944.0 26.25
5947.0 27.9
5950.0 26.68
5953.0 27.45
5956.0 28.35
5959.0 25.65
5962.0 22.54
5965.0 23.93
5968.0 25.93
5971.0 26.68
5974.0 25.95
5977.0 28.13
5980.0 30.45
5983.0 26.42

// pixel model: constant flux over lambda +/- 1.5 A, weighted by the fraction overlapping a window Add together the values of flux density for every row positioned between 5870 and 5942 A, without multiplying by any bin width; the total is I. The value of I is 659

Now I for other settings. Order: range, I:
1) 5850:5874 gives 214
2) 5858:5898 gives 371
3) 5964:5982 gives 161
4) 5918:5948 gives 268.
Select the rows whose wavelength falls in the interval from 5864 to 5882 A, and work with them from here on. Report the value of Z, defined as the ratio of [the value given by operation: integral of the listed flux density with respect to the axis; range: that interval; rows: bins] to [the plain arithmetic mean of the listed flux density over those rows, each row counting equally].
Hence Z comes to 18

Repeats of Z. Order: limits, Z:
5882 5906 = 24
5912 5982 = 70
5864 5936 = 72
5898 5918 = 20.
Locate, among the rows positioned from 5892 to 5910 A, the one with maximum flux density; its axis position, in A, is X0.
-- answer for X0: 5902.0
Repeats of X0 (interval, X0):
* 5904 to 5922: 5914.0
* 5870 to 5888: 5875.0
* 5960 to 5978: 5977.0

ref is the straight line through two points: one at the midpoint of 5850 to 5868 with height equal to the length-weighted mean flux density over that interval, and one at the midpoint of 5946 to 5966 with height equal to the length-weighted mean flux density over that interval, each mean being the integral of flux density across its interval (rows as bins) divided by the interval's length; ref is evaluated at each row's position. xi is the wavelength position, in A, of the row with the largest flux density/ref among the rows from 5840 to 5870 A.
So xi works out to 5869.0 A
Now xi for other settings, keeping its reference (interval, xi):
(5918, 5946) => 5926.0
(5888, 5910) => 5902.0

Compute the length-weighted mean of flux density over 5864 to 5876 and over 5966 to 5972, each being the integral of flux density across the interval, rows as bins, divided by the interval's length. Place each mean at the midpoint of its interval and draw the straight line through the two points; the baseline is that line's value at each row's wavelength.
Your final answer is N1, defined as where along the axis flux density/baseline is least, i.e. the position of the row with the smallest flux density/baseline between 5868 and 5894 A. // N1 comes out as 5893.0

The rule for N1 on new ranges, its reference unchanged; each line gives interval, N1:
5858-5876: 5860.0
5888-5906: 5893.0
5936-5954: 5941.0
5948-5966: 5962.0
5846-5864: 5857.0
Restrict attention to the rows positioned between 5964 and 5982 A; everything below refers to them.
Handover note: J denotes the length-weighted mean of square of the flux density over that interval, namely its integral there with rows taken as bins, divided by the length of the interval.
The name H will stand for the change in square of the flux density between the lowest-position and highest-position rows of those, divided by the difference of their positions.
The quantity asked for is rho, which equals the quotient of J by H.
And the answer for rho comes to 31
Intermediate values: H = 24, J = 728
